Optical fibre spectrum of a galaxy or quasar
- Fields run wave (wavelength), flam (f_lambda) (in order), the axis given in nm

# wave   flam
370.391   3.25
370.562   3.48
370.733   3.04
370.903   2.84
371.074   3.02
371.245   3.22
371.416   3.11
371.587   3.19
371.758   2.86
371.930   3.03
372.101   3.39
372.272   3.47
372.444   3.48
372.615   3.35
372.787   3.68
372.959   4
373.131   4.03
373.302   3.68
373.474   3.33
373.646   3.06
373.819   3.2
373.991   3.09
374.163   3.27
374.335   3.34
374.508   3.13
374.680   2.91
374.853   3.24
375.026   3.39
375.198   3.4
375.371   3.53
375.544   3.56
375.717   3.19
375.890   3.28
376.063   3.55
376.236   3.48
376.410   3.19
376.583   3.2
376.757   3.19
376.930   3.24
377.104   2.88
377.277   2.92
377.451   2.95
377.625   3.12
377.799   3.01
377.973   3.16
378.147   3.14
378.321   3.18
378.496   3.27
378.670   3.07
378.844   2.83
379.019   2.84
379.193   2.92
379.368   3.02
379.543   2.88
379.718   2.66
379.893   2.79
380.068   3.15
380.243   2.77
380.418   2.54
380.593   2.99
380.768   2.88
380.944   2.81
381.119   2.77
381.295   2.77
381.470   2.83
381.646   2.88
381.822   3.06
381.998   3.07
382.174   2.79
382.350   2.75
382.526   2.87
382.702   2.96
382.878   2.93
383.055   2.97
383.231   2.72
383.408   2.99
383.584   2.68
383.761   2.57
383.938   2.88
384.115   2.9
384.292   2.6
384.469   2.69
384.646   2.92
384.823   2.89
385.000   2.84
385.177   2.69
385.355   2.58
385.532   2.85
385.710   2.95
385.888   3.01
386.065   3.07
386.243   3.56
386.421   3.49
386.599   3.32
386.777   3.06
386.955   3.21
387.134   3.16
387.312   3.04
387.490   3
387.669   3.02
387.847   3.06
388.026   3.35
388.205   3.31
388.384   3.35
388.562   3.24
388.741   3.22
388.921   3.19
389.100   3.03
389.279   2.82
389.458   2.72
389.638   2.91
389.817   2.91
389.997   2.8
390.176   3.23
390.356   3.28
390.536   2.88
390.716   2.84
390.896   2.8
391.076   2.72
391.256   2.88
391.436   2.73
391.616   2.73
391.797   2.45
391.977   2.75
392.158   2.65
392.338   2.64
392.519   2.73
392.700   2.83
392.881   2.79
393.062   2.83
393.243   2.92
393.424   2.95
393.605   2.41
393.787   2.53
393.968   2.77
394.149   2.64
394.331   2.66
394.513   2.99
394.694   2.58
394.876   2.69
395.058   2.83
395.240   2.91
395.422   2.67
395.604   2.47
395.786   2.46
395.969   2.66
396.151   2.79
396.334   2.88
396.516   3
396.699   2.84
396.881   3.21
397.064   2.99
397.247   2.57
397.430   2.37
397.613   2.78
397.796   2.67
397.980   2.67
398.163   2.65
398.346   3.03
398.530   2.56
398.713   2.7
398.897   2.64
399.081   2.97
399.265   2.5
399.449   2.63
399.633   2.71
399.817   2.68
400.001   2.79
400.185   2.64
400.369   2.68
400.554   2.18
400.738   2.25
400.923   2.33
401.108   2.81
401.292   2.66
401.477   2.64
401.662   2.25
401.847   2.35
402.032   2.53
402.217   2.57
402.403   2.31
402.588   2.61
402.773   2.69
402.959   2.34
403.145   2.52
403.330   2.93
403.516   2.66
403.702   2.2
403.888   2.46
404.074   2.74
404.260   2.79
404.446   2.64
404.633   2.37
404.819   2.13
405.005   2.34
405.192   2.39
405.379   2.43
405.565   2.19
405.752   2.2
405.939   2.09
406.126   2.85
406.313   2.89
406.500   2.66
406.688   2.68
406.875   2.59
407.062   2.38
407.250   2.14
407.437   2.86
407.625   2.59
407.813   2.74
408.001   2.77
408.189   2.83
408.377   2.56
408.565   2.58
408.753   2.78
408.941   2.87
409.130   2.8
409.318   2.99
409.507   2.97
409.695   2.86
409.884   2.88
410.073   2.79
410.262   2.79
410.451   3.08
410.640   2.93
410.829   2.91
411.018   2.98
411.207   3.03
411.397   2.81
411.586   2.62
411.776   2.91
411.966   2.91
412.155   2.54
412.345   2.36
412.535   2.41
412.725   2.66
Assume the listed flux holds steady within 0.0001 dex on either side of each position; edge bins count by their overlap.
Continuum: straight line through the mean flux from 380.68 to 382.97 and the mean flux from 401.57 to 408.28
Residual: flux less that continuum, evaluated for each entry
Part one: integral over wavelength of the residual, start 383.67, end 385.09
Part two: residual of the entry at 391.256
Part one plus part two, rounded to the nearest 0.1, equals 0.1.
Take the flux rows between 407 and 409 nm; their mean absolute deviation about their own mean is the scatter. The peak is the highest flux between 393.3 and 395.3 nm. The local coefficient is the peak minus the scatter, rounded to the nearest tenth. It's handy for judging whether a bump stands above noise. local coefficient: 2.8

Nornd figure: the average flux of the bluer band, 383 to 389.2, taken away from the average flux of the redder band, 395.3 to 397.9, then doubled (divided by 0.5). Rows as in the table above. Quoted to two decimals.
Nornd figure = -0.54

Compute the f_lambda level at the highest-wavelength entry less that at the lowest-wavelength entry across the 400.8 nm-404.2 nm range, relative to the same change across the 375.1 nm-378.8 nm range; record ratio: -1.2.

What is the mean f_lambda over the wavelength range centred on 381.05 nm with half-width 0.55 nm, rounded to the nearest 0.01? 2.84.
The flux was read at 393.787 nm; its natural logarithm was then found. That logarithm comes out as 0.93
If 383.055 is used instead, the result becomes 1.09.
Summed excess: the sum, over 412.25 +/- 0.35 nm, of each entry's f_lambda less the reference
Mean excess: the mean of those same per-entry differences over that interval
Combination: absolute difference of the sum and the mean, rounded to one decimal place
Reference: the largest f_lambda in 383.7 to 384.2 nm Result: 1.0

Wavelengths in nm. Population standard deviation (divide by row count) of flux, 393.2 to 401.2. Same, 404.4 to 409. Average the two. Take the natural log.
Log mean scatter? -1.45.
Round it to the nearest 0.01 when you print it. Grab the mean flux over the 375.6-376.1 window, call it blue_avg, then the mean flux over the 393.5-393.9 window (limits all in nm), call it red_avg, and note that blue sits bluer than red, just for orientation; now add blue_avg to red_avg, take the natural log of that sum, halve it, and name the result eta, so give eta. 0.88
